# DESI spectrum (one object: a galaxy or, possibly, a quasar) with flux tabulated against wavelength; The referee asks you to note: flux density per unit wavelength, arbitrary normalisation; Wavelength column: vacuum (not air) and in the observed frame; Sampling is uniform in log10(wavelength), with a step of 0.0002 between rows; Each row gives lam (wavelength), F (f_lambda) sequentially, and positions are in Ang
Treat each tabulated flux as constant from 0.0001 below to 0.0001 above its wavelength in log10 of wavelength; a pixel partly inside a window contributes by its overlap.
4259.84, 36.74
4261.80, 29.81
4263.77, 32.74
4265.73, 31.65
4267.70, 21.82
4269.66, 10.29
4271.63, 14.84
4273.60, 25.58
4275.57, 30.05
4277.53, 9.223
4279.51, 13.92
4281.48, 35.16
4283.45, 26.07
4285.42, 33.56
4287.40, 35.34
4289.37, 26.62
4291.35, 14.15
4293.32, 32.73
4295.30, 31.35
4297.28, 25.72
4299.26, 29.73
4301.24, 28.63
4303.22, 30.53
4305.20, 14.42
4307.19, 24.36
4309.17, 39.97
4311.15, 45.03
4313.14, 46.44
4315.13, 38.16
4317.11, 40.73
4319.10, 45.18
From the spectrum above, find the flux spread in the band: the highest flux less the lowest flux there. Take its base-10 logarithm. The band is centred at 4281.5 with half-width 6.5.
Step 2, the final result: 1.42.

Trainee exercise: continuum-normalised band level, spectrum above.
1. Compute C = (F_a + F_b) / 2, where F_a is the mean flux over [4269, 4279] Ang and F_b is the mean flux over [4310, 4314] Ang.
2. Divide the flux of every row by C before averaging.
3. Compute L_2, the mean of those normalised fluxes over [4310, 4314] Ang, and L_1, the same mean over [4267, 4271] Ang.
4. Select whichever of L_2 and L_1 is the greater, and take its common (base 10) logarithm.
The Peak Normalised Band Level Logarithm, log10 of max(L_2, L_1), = 0.16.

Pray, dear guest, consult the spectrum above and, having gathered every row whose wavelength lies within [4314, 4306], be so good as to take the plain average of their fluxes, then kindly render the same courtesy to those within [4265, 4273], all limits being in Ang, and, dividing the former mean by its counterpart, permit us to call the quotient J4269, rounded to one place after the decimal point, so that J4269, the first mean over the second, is 2.0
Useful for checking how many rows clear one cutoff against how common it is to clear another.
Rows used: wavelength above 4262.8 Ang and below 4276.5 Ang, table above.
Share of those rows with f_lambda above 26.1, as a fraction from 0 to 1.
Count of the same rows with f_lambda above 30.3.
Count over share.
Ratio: 4.7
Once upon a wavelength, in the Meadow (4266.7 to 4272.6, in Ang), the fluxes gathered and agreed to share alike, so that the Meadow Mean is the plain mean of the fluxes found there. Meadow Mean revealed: 16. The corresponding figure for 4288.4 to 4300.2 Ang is 27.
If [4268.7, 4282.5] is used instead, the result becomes 20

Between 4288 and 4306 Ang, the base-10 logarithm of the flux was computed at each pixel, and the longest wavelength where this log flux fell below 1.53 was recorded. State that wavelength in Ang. 4305.20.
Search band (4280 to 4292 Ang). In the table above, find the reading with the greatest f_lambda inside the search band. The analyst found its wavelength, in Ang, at 4287.40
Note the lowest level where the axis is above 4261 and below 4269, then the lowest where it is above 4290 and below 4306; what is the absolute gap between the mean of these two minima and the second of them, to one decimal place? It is 3.8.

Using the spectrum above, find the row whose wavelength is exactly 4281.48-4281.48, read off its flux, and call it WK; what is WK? 35.16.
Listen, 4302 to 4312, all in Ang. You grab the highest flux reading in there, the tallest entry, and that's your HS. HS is 45.03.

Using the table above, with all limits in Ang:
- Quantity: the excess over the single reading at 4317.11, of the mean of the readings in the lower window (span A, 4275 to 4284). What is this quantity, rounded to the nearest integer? -18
